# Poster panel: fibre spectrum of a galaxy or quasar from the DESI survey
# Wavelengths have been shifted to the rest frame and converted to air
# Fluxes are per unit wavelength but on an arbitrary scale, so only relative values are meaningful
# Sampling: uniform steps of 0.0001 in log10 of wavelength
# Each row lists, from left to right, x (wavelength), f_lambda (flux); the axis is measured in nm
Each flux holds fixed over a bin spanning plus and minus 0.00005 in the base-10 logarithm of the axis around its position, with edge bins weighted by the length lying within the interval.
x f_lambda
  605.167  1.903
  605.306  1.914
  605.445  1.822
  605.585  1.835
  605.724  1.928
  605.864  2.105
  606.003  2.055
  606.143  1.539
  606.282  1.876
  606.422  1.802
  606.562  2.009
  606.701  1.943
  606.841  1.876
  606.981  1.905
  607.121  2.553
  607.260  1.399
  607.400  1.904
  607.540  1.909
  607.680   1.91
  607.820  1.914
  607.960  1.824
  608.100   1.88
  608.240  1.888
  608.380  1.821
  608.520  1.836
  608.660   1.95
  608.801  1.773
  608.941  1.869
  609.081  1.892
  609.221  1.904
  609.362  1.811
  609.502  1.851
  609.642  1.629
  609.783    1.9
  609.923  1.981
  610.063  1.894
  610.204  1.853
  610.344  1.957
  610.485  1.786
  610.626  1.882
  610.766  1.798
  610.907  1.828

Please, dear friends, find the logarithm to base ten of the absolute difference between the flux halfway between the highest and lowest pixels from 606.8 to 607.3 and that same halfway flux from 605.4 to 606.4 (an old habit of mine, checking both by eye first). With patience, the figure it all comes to -0.81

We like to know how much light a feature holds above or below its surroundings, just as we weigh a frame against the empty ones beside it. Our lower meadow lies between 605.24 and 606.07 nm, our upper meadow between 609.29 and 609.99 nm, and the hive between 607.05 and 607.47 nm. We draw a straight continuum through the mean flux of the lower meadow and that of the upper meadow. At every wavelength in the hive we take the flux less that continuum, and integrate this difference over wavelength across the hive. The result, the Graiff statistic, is 0.0221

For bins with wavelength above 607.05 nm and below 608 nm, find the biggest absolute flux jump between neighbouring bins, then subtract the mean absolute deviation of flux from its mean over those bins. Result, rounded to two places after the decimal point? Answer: 0.97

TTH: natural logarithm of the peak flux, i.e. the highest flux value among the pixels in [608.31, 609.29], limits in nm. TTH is 0.668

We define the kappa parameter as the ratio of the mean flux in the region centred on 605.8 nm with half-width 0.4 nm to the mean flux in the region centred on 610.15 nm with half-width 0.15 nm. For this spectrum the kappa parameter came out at 1.00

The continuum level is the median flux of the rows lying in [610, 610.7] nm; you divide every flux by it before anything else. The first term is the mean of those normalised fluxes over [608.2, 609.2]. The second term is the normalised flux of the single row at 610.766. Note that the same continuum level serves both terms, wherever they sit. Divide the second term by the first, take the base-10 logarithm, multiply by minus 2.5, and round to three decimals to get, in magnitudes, 0.038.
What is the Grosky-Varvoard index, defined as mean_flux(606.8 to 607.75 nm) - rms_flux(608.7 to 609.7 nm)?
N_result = 0.10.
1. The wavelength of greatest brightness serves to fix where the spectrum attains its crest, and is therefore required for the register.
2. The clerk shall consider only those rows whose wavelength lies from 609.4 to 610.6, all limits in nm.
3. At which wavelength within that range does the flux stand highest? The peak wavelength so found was 609.923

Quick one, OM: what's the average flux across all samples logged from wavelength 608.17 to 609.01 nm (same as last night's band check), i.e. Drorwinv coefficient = 1.86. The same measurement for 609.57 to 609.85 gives 1.76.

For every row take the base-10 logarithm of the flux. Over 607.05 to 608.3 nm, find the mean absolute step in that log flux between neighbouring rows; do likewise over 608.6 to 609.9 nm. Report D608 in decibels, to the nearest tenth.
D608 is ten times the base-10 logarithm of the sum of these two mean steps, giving -10.8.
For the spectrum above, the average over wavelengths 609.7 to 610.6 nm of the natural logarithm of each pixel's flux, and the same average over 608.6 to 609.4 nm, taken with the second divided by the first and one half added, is 1.48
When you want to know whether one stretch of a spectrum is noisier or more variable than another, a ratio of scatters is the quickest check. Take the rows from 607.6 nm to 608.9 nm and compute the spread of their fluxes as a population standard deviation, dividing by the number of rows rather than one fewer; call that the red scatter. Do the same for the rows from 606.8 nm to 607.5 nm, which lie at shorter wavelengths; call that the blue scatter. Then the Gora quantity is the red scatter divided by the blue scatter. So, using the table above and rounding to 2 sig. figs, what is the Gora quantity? 0.14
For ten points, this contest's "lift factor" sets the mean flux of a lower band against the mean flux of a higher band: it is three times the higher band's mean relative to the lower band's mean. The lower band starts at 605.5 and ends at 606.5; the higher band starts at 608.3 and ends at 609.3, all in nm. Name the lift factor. 2.978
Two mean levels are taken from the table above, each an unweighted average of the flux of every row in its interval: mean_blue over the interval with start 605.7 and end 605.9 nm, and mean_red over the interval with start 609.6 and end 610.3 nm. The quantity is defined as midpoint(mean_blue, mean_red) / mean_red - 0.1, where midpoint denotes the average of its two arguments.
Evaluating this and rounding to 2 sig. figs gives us 0.94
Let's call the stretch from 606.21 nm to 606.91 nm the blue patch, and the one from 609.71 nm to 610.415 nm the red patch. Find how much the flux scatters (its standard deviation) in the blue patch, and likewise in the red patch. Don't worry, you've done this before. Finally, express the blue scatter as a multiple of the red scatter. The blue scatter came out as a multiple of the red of 1.5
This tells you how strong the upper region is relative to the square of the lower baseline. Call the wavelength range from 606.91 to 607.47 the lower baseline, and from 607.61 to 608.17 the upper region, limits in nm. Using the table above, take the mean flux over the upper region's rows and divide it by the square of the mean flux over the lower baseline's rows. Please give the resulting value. 0.500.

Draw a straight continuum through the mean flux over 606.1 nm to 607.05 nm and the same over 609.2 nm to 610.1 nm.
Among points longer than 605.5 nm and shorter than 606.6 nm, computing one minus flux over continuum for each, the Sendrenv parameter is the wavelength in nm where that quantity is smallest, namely 605.864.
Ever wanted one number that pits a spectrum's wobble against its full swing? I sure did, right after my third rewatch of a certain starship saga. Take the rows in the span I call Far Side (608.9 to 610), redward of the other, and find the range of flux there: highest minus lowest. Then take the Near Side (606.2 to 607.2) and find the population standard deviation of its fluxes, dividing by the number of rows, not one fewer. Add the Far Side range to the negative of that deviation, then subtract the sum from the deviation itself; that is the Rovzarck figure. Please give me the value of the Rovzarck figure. 0.1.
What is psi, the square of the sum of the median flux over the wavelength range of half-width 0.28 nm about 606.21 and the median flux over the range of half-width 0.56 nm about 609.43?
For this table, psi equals 13.8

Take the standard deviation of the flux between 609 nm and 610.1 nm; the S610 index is 0.10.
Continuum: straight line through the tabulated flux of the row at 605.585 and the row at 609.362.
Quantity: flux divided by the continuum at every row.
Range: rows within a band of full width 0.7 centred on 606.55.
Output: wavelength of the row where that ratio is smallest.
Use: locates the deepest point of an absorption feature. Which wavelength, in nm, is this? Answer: 606.422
